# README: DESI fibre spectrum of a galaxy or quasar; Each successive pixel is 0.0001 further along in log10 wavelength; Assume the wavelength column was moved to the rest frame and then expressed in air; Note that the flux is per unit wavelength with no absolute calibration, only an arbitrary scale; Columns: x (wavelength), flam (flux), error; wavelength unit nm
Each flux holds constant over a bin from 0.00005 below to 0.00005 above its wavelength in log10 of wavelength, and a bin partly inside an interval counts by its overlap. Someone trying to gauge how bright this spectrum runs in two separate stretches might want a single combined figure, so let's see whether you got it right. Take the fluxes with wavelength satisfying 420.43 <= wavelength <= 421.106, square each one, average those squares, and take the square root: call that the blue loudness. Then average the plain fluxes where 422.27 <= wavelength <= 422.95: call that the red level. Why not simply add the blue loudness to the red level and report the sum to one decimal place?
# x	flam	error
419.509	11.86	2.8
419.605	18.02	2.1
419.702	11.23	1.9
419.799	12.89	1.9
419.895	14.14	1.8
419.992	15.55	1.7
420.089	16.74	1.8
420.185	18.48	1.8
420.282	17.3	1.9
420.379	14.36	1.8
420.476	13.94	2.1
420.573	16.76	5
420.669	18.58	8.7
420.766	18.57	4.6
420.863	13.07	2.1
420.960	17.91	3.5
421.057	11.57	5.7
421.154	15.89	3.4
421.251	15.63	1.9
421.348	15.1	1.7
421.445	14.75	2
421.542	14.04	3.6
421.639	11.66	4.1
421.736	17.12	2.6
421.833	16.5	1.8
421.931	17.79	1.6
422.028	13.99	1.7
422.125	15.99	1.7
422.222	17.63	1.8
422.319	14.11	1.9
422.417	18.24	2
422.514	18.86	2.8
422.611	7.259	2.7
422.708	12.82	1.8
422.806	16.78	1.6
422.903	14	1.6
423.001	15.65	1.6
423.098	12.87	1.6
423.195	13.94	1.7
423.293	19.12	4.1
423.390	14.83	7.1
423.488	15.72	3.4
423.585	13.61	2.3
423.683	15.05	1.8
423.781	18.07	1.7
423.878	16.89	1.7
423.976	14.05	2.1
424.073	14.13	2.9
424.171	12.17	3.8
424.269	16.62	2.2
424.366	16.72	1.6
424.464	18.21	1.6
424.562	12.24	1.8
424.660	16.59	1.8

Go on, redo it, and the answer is 30.6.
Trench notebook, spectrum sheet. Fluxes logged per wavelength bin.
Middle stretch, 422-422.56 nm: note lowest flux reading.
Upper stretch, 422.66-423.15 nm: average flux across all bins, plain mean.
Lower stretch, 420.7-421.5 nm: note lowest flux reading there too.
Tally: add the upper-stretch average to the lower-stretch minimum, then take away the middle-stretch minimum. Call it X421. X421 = 12.0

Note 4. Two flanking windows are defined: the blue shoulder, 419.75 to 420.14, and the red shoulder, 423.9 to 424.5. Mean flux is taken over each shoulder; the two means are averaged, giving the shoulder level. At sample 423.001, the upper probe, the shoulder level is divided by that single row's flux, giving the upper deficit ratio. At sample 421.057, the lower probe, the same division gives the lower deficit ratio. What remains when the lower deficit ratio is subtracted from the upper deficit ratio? -0.34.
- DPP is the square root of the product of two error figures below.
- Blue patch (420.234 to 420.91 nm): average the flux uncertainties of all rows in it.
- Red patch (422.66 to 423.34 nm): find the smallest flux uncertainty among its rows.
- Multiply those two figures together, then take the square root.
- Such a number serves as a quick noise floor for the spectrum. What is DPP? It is 2.4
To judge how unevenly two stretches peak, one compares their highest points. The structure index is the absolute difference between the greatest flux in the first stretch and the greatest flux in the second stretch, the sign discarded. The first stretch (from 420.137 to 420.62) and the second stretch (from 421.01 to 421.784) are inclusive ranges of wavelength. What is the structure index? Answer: 1.4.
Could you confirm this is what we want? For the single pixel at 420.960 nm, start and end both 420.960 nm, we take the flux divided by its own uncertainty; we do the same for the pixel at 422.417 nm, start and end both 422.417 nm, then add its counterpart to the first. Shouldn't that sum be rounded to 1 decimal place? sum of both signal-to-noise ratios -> 14.2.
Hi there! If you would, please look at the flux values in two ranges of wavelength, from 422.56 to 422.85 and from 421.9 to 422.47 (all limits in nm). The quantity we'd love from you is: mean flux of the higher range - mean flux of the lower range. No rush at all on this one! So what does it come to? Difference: -4.0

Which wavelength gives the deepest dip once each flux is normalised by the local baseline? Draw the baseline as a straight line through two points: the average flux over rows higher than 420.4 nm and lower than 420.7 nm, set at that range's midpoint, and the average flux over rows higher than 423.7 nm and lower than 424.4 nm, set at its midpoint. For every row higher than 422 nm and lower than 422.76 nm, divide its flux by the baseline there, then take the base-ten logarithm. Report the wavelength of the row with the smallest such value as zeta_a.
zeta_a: 422.611 nm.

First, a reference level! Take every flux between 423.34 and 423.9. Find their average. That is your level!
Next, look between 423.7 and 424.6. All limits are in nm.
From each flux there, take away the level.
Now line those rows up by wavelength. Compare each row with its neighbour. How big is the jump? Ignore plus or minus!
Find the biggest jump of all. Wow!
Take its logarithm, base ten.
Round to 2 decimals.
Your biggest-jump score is 0.78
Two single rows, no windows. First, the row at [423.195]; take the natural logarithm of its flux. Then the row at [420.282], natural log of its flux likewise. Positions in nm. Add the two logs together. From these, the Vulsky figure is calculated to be 5.5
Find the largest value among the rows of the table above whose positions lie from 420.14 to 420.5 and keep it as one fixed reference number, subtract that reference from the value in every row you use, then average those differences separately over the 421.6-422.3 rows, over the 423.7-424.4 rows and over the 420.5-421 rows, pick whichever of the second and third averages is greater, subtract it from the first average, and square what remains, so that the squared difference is 1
